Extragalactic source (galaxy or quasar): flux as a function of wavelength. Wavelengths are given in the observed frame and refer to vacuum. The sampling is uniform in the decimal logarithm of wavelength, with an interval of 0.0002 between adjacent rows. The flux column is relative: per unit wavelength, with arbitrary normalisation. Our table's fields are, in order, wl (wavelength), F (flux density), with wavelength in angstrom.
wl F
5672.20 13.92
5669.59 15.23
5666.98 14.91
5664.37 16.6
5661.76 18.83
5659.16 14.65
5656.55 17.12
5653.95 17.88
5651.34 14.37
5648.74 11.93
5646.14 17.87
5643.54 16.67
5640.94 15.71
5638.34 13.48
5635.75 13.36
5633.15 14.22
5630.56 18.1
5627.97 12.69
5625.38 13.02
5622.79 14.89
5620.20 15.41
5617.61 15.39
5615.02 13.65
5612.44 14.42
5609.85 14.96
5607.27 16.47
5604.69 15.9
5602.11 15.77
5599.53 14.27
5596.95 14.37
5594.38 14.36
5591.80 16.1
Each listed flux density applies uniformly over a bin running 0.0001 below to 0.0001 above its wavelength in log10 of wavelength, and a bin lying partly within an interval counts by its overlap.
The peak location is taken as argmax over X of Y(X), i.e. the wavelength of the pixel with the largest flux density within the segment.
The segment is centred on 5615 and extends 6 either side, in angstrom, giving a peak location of 5620.20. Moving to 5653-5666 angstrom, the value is 5661.76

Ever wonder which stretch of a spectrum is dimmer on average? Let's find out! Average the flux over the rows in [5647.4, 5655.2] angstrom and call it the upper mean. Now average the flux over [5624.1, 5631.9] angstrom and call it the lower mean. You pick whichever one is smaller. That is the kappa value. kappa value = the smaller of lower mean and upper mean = 14.6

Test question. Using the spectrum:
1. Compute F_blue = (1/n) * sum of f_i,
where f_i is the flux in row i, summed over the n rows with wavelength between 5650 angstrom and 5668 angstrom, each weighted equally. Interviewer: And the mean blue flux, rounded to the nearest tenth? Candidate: 16.3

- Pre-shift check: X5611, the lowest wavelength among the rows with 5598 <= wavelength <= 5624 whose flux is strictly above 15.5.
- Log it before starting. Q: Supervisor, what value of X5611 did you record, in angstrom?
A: 5602.11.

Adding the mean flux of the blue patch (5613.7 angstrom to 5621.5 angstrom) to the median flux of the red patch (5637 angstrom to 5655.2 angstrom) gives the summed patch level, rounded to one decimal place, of 30.5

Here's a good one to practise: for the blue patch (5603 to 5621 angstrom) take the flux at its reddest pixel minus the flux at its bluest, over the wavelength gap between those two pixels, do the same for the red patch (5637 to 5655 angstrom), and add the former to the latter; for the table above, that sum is 0.3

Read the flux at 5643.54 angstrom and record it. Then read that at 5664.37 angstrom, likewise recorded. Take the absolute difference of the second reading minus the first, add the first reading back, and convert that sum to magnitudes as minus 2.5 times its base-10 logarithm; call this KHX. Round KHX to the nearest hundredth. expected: -3.06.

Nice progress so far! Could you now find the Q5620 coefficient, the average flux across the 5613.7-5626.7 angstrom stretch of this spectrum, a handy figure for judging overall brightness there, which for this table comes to 14.5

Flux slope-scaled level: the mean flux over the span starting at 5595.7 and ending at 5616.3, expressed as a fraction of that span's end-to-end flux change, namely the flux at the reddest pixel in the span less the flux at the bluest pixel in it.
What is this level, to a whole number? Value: -21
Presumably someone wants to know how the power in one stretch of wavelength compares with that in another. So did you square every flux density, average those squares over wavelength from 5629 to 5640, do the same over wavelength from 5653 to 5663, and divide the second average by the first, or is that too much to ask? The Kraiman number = 1.33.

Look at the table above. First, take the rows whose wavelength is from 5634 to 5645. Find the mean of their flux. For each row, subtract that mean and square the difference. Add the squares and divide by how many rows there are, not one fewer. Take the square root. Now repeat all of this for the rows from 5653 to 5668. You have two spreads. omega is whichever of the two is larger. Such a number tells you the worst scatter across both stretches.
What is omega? 1.50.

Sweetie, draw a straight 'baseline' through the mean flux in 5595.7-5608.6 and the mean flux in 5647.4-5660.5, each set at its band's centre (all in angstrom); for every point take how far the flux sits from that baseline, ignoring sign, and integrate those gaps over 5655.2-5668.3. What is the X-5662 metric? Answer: 20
